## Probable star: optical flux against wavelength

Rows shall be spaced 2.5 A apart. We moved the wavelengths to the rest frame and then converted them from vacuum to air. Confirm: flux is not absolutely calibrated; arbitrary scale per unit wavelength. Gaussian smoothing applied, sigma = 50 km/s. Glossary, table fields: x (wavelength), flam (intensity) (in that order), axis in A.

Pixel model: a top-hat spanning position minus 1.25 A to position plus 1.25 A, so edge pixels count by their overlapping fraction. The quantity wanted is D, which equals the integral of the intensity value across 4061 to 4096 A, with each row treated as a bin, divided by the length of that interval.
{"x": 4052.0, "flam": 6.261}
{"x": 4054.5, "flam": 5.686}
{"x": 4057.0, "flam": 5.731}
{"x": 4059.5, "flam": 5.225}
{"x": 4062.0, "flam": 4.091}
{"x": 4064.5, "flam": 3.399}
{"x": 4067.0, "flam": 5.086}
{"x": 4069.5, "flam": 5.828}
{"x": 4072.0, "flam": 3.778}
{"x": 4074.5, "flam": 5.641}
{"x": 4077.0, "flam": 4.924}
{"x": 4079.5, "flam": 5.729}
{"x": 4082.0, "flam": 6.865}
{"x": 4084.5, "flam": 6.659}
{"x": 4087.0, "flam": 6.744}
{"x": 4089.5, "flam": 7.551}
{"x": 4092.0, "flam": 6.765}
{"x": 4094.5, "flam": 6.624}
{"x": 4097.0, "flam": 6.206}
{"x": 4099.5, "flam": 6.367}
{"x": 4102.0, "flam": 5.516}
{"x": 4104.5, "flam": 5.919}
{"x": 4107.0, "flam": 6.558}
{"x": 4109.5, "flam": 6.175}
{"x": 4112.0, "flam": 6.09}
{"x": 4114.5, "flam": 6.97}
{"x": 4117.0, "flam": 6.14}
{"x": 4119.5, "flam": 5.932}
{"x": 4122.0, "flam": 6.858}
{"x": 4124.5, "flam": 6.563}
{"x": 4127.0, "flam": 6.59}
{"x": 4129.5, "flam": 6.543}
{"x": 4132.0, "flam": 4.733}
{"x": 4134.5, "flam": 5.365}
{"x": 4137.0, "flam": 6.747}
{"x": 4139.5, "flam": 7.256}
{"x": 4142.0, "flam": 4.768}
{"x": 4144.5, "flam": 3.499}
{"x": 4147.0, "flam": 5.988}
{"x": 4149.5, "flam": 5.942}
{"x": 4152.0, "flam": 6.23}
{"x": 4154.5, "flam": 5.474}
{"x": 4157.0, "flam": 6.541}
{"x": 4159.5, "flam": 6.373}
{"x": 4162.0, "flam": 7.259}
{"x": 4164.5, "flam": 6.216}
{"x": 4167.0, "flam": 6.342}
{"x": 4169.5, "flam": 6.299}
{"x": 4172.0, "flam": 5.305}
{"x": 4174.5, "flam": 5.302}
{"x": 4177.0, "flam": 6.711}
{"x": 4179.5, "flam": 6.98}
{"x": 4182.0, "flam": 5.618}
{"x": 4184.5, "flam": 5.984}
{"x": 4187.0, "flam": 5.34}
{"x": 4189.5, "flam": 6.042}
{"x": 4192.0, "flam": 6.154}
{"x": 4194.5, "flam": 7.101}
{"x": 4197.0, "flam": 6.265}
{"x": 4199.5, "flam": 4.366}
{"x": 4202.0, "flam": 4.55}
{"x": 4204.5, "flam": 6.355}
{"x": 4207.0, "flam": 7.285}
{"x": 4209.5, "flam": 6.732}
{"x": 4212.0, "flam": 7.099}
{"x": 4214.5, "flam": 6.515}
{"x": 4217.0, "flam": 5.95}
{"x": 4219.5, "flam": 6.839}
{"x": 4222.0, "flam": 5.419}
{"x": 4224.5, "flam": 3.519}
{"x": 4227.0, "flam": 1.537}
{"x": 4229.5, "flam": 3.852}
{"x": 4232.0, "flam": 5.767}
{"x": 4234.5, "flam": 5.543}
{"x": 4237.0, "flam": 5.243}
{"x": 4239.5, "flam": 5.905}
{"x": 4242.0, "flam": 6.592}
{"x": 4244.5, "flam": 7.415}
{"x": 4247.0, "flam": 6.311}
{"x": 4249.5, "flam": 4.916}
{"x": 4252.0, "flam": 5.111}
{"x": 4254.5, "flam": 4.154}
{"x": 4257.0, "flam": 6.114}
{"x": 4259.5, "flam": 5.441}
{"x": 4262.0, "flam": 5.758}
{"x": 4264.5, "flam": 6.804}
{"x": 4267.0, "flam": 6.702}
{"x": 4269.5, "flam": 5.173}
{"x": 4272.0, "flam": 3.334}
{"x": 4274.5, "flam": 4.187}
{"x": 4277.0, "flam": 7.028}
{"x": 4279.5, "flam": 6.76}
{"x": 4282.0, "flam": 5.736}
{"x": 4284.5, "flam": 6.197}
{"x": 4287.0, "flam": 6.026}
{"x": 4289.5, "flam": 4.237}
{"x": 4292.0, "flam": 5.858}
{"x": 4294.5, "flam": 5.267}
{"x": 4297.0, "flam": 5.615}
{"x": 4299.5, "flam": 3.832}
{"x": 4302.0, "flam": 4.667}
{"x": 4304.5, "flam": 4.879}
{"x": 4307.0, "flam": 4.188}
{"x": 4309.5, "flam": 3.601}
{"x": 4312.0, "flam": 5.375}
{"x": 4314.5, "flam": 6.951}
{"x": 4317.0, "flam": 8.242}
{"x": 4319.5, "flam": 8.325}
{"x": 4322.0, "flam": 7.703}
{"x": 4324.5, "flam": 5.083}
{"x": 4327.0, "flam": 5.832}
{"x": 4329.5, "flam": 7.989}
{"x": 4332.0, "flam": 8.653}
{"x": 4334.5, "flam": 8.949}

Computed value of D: 5.71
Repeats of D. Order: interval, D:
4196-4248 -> 5.66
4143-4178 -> 5.95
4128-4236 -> 5.81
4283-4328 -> 5.66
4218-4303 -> 5.38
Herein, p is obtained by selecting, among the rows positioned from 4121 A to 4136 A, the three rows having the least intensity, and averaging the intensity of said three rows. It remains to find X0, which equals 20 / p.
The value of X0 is 3.6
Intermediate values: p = 5.5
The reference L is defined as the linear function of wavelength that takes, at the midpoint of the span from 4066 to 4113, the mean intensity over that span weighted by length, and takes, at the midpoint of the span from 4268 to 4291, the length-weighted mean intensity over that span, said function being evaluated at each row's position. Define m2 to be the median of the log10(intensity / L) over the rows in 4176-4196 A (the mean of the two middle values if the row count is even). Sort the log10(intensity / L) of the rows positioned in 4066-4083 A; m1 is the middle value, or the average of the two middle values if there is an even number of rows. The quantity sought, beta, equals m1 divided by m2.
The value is -1.3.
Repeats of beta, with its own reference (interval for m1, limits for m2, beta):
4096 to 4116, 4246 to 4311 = -1.9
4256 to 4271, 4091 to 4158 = 2.6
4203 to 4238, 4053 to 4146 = 2.5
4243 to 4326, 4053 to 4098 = -0.7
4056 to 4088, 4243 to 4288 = -1.0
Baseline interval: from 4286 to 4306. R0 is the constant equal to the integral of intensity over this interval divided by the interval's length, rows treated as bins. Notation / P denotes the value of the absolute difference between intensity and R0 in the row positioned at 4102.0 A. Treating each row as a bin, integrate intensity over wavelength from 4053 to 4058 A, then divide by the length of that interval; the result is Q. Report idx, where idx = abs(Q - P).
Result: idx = 5.2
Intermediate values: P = 0.5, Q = 5.7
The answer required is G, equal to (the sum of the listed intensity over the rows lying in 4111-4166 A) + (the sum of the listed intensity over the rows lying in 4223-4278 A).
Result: 250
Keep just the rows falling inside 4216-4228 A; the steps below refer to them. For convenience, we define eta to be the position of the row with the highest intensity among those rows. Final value 4219.5 A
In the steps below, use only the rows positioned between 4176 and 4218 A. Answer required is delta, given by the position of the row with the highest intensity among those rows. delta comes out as 4207.0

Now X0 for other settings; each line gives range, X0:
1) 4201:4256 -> 6.7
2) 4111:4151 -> 4.6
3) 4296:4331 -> 5.2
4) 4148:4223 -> 4.2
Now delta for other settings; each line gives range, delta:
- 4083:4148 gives 4089.5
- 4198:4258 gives 4244.5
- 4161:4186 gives 4162.0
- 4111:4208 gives 4207.0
